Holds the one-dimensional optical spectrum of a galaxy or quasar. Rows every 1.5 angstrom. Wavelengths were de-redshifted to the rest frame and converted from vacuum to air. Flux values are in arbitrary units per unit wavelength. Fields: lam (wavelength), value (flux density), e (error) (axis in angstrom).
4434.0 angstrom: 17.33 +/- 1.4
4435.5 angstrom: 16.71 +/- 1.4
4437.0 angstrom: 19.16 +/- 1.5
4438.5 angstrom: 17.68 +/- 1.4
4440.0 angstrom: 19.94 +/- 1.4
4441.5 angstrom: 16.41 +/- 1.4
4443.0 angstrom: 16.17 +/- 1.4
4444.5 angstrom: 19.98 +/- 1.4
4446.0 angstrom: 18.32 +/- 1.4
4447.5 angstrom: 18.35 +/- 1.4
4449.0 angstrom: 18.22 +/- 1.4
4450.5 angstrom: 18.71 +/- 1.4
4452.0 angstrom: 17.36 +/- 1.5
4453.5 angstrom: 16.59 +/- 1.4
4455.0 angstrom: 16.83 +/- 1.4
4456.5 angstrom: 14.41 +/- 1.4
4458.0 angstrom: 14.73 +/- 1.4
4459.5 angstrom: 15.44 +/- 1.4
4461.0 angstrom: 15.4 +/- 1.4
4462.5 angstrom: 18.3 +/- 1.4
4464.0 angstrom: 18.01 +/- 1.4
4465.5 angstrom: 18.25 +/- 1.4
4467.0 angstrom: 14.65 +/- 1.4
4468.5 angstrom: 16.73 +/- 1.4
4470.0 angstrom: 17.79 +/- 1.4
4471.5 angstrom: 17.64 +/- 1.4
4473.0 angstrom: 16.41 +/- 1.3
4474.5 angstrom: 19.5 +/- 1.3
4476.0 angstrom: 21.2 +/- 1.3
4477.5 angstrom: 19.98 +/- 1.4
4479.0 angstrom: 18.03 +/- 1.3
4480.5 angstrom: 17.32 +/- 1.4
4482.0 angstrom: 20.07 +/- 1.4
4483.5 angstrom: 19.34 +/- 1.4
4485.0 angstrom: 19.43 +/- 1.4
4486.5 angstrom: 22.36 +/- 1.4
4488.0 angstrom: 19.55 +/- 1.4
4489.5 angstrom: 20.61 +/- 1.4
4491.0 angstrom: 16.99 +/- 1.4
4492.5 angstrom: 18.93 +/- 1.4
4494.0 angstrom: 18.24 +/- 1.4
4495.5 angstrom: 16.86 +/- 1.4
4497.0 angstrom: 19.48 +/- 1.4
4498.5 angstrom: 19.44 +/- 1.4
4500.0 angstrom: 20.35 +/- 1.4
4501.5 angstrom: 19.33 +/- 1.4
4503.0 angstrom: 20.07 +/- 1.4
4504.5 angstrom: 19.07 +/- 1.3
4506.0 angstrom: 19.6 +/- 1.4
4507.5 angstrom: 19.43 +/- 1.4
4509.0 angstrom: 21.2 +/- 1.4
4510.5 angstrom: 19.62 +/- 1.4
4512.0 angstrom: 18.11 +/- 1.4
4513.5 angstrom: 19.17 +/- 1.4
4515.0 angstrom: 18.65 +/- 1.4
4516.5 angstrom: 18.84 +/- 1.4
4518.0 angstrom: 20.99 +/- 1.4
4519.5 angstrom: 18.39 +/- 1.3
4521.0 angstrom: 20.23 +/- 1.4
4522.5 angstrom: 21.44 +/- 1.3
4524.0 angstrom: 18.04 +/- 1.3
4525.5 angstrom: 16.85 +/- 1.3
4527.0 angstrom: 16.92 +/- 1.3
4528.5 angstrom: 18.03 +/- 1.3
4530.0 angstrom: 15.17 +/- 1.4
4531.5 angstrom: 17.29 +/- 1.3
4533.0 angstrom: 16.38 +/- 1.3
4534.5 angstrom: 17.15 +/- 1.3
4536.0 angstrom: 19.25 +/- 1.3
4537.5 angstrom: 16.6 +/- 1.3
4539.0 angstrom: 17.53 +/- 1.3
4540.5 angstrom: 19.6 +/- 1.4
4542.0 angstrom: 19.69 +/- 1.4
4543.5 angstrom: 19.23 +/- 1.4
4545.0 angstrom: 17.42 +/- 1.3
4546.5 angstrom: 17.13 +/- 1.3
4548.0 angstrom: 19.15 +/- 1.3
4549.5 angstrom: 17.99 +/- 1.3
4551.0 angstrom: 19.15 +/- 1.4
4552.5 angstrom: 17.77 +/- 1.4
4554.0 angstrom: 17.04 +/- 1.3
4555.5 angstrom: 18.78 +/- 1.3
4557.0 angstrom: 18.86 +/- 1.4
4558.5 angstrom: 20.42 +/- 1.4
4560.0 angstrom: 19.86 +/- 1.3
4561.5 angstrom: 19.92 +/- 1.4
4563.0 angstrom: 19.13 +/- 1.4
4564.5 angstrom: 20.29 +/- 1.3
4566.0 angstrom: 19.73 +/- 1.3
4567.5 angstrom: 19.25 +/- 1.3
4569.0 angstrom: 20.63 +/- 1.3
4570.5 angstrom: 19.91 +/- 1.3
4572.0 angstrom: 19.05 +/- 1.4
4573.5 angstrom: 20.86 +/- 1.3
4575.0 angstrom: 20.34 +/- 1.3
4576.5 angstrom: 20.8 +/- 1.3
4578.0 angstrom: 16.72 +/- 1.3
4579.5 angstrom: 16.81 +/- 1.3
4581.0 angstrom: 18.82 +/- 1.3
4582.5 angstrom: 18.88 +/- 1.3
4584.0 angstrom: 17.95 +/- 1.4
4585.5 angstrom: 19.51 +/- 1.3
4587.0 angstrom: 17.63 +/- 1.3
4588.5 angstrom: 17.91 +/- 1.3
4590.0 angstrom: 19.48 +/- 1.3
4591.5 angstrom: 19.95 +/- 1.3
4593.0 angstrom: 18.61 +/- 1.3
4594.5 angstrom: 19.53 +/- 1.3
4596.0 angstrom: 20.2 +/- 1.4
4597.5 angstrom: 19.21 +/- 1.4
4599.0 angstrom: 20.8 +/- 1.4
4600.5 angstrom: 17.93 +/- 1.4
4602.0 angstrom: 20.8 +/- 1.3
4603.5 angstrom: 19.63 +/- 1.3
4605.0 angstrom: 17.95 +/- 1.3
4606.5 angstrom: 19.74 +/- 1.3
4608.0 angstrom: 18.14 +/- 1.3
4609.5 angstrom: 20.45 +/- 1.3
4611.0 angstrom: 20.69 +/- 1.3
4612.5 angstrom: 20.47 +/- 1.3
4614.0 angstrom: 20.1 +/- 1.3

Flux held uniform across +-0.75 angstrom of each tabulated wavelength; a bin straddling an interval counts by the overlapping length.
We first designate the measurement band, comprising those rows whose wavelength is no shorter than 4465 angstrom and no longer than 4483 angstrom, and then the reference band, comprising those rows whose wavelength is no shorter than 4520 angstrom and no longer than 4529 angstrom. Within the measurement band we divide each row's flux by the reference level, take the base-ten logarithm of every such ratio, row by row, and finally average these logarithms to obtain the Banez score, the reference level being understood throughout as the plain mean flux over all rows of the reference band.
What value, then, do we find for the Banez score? -0.013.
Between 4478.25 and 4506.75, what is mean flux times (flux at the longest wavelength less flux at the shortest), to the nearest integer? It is 30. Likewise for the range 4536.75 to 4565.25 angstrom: 69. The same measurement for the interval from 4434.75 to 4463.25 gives 28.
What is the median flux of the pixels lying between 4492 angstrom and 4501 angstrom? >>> 19.2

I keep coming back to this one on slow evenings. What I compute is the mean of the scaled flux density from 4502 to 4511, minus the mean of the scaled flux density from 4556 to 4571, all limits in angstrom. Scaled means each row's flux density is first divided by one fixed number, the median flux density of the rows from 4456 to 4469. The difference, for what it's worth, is 0.00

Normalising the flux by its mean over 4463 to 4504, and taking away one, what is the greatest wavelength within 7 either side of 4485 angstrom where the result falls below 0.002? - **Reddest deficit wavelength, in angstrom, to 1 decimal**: 4491.0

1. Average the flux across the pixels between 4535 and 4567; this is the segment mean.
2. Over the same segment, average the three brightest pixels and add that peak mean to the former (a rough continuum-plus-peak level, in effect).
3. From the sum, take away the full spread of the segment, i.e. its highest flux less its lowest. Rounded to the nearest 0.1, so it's 35.2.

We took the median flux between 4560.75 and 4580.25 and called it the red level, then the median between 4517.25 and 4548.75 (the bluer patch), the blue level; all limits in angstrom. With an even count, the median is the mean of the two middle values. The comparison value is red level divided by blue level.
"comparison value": 1.10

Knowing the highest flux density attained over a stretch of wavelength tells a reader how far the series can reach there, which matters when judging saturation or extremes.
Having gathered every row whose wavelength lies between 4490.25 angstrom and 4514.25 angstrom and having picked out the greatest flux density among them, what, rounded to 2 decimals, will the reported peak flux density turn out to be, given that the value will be 21.20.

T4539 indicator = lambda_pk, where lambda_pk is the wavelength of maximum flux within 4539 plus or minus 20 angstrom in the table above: 4522.5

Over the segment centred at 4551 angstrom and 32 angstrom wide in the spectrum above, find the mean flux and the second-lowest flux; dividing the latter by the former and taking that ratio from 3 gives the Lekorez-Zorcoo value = 2.093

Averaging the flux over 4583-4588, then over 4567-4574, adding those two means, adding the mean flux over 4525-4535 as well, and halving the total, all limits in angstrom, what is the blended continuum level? 27.6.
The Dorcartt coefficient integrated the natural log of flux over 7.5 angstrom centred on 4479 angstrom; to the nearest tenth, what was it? 22.2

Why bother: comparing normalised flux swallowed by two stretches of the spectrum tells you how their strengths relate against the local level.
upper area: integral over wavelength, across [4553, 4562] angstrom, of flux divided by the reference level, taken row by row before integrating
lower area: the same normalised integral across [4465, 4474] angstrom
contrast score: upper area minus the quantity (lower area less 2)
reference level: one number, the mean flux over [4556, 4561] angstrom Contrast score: 3.0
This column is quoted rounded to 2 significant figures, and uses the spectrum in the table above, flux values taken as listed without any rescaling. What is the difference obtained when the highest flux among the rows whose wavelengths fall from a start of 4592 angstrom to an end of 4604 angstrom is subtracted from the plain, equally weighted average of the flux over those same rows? -1.2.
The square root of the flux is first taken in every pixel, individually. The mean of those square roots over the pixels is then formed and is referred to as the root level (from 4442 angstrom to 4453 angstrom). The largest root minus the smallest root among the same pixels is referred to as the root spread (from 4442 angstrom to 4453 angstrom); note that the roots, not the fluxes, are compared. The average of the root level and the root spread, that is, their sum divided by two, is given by 2.35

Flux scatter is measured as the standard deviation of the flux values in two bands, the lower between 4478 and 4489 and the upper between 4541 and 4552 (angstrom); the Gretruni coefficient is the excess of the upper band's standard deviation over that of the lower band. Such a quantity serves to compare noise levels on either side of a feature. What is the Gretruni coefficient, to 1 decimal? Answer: -0.6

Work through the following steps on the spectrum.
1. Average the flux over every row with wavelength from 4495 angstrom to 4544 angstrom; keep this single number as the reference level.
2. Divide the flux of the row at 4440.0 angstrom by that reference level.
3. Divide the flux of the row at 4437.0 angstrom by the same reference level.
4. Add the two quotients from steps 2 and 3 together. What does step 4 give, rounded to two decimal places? 2.09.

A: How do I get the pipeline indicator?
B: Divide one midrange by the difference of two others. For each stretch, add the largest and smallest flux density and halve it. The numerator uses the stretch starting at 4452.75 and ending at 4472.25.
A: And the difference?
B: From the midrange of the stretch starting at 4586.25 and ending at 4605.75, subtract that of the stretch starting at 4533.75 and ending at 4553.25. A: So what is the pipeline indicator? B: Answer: 15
